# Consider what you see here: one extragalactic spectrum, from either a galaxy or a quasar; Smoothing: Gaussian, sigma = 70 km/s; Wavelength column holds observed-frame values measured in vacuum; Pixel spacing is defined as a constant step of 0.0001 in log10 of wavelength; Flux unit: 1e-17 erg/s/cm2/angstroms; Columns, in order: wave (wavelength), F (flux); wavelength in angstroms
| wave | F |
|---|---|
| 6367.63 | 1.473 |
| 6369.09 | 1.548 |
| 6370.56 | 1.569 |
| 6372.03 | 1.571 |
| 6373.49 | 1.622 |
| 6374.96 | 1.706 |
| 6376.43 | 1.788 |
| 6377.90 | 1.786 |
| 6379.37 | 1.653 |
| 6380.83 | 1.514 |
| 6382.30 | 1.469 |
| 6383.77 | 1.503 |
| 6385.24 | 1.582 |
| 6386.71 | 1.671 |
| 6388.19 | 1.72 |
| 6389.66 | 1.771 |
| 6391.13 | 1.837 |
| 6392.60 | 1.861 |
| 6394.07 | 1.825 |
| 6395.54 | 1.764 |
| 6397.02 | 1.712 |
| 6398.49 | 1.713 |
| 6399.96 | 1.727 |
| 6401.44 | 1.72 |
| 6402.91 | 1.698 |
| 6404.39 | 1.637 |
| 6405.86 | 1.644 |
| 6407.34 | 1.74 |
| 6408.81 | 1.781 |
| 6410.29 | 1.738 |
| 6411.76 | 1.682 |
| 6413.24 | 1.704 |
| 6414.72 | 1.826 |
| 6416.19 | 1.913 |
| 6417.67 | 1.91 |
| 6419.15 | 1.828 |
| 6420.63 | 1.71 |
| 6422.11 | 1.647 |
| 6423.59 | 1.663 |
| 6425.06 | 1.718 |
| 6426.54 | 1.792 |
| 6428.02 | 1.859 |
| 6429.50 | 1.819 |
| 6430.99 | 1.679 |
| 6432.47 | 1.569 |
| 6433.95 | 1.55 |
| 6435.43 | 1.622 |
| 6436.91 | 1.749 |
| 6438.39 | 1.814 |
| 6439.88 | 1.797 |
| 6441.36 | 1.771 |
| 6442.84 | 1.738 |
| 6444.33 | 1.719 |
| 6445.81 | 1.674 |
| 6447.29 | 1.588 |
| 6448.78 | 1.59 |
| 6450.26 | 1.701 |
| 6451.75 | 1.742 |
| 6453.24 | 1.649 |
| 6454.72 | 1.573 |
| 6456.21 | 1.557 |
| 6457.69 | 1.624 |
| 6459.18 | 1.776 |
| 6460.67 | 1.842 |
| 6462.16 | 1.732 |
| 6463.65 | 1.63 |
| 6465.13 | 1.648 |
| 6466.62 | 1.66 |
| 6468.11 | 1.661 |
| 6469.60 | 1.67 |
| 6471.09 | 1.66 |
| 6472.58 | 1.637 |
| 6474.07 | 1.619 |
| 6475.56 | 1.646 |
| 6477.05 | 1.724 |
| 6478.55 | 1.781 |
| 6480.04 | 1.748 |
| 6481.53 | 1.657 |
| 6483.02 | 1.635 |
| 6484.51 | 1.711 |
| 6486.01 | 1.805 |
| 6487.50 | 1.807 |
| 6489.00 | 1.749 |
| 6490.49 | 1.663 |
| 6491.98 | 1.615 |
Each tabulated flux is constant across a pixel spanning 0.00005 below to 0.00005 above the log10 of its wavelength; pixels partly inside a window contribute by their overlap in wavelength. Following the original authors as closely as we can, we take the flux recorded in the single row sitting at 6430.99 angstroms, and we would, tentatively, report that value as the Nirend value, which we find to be 1.679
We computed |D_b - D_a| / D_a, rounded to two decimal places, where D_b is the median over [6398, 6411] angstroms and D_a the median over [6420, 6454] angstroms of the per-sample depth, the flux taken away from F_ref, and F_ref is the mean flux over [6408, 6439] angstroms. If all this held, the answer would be 0.32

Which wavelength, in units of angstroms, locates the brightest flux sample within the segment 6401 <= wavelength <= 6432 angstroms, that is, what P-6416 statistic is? 6416.19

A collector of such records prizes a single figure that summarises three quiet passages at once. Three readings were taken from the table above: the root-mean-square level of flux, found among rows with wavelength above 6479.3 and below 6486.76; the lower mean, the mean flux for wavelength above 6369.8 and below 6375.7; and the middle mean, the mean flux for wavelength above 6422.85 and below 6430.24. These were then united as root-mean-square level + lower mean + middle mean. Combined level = 5.10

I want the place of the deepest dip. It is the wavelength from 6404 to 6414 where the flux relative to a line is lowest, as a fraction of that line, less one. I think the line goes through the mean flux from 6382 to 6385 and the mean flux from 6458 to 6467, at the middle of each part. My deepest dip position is 6404.39 angstroms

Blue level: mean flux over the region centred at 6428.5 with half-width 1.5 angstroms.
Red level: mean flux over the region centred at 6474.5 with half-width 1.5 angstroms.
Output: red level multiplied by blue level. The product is 3.00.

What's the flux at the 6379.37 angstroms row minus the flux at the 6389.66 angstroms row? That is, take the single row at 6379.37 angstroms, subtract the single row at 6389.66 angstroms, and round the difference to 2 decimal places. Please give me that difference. -0.12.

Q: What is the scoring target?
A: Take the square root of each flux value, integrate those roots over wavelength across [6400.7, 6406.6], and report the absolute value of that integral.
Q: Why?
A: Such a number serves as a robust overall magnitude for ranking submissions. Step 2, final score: 7.63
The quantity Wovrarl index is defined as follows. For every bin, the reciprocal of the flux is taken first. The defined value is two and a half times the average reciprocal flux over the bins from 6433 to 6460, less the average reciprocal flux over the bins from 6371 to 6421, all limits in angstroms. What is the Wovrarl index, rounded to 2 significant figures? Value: 0.91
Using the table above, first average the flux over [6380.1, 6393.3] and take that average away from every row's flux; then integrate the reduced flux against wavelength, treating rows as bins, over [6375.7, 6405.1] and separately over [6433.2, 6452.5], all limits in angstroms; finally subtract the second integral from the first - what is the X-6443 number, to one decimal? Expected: 0.4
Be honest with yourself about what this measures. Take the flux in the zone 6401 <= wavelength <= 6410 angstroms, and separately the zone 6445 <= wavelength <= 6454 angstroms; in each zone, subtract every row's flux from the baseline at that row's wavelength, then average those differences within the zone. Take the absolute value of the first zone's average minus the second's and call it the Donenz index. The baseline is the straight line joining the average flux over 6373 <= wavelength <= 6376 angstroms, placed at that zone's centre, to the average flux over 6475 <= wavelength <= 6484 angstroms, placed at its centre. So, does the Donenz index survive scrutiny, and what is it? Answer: 0.06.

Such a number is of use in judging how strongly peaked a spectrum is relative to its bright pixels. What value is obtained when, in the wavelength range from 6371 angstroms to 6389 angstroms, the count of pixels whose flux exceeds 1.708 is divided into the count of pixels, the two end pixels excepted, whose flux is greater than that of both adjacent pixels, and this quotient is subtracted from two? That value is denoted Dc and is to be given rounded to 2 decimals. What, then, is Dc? 1.67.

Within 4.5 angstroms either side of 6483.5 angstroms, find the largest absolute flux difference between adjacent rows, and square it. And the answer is 0.0088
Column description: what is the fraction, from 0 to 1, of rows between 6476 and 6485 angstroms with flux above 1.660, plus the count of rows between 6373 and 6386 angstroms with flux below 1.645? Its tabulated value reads 5.7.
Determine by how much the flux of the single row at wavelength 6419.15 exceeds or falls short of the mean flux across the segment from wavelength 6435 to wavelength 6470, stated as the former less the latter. 0.14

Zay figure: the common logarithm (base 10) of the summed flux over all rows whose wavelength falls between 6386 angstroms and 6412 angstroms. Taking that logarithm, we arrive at 1.49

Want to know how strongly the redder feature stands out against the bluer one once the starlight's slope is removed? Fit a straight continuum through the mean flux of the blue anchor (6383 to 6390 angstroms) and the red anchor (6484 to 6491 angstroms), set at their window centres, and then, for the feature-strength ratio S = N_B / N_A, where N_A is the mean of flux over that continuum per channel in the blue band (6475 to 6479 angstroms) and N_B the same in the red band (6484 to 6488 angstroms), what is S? 1.03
